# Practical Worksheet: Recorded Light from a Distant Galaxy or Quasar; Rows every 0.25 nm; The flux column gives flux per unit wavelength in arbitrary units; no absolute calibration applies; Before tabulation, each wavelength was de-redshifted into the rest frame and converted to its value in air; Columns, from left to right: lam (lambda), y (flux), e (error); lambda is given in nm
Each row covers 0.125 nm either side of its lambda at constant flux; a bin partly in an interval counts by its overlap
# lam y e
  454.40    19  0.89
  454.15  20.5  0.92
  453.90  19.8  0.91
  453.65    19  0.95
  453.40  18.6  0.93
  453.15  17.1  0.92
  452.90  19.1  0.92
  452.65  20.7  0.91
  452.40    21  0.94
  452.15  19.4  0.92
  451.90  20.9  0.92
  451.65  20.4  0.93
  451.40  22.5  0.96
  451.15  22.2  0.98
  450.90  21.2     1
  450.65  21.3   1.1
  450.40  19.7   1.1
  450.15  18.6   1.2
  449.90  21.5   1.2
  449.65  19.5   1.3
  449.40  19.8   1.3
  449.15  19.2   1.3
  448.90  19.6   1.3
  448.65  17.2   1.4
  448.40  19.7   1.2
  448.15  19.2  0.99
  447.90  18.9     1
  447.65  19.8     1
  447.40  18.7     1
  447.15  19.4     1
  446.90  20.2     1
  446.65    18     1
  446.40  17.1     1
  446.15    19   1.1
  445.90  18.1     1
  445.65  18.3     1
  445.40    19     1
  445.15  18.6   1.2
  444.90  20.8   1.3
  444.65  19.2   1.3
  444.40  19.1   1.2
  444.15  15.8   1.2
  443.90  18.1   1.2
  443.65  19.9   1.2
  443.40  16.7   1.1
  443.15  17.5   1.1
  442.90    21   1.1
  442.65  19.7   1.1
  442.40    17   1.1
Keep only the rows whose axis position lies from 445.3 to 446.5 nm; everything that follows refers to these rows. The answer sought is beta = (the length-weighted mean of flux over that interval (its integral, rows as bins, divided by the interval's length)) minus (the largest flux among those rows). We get -0.69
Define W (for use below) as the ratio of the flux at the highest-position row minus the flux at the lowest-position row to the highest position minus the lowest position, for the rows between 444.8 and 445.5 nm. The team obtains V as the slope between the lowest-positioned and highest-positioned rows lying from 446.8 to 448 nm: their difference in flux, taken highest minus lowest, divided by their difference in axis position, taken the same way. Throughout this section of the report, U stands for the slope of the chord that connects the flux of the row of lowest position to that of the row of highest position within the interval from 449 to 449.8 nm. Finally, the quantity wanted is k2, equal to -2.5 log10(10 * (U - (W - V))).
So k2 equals -3.7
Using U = 0.6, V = -1.30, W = -3.6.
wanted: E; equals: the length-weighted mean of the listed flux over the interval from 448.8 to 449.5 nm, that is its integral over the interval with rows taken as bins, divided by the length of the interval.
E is 19.5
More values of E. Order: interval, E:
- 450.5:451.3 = 21.5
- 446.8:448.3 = 19.4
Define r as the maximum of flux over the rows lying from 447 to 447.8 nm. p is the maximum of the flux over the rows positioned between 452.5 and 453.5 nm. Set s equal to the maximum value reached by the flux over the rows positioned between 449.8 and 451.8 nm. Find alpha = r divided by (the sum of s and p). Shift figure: 0.46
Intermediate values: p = 20.7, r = 19.8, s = 22.5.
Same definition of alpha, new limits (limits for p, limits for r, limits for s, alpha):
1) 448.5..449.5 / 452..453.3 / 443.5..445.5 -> 0.52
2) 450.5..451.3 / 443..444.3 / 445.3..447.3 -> 0.47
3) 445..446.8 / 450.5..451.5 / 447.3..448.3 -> 0.58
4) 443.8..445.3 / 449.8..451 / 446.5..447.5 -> 0.52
